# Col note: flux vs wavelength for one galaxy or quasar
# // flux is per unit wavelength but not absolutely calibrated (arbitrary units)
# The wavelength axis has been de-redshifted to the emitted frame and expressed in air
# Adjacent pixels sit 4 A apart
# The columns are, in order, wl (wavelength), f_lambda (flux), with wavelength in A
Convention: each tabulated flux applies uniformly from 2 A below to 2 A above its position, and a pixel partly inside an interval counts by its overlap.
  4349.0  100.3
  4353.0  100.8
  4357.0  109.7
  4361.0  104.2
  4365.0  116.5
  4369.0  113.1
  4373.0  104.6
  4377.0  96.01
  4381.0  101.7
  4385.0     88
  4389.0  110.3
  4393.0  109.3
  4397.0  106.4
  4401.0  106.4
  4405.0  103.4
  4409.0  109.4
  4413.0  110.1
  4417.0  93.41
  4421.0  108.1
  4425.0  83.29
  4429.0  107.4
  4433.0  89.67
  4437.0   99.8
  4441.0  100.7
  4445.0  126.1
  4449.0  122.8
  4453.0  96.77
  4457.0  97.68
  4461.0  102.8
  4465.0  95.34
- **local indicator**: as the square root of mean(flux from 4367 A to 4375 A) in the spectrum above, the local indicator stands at 10.4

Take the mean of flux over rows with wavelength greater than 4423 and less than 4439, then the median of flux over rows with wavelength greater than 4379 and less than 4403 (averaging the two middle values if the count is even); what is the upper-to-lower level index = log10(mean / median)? -0.049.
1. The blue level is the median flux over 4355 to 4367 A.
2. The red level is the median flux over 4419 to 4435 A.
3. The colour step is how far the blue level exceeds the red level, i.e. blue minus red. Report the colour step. 11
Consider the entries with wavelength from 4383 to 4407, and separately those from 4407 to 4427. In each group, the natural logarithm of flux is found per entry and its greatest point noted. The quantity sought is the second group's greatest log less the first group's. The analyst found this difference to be -0.002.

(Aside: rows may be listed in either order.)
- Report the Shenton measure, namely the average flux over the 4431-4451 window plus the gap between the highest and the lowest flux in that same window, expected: 144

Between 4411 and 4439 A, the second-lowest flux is 89.67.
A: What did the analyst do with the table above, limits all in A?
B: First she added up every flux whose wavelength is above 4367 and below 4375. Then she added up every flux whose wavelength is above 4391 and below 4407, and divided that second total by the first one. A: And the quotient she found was 2.0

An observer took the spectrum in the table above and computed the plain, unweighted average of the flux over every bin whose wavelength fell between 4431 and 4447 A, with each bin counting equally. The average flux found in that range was 104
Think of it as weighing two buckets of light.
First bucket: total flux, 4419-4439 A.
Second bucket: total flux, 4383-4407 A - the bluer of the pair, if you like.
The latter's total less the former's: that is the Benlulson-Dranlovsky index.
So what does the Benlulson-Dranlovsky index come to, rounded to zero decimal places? 136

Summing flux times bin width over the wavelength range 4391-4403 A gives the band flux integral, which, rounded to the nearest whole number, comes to 1288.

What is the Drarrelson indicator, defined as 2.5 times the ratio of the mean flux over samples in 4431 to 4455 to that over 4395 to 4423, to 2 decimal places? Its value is 2.52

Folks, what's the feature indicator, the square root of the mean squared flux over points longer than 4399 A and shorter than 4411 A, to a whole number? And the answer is 106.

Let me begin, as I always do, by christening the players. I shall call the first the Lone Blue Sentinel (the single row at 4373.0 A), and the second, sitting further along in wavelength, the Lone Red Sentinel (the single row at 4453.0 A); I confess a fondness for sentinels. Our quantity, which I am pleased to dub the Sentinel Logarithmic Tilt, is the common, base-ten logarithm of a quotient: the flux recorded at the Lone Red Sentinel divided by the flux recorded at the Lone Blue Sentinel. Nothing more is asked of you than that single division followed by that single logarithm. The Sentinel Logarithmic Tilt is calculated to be -0.034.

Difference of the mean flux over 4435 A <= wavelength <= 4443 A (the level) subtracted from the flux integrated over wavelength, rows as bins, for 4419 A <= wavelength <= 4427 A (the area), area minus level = 665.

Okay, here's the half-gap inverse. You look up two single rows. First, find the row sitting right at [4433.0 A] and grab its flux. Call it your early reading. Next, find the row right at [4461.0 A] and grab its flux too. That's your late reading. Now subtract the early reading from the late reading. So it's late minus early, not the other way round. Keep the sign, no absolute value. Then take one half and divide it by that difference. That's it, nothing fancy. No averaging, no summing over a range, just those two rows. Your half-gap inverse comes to 0.038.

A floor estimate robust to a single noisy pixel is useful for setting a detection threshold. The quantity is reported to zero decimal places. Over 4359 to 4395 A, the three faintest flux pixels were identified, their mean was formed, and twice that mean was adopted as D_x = 190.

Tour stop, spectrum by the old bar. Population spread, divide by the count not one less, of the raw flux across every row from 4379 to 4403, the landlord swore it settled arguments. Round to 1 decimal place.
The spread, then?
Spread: 7.5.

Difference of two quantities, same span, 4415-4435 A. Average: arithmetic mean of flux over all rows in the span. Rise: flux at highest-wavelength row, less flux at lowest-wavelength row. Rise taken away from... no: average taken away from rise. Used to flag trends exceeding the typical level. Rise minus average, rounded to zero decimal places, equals -100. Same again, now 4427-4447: -86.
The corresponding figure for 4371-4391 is -94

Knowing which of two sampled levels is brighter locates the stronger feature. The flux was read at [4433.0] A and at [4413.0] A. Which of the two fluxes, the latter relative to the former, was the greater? 110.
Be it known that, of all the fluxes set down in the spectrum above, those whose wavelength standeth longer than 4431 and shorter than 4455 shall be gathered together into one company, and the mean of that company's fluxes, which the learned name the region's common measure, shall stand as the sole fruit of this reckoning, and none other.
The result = 106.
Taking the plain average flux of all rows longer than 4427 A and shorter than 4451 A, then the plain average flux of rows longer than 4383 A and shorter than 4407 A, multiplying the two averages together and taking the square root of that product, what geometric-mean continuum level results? 106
